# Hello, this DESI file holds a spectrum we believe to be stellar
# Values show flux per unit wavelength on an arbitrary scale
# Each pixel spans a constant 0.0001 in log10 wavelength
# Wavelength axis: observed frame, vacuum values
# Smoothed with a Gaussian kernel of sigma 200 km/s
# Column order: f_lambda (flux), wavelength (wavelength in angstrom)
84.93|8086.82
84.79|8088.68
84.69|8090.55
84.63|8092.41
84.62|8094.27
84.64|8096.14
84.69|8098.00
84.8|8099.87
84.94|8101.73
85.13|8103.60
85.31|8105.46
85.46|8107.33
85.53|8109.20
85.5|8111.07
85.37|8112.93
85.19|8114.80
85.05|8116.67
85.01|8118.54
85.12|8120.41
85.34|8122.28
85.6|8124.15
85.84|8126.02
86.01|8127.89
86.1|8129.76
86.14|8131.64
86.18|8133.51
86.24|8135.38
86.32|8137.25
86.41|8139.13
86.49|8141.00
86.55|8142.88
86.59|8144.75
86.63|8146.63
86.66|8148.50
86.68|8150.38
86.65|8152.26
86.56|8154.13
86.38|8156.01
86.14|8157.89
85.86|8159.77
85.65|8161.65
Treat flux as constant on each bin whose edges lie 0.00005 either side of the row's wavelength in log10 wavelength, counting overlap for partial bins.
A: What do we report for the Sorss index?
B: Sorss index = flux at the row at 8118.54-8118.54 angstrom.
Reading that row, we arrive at 85.01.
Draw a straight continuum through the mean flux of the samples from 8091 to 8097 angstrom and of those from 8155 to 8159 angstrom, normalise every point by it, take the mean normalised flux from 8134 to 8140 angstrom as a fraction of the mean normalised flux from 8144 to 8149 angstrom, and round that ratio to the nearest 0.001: 0.999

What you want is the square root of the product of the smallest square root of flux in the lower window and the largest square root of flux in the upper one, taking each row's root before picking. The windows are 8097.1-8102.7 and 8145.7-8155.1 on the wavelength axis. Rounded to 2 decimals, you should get 9.26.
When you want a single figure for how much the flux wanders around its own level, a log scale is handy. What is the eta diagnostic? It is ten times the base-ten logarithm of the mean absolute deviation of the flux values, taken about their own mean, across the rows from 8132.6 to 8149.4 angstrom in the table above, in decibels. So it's -8.3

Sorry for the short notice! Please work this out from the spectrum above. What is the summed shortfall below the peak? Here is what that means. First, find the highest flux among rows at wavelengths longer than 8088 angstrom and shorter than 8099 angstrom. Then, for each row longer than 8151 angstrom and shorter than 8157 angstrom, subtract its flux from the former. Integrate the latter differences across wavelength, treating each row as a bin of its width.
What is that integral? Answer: -10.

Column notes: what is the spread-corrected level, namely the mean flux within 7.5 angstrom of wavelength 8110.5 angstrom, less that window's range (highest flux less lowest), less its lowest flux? -0.21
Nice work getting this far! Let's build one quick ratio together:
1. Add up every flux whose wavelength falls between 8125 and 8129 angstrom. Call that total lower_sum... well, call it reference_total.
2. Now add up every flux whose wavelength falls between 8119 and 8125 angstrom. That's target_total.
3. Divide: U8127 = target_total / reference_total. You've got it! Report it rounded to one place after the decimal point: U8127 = 1.5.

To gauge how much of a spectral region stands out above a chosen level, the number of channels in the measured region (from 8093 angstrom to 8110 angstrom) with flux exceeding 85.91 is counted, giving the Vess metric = 0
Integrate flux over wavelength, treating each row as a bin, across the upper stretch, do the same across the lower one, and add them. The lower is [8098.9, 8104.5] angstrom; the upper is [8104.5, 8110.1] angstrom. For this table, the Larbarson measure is 954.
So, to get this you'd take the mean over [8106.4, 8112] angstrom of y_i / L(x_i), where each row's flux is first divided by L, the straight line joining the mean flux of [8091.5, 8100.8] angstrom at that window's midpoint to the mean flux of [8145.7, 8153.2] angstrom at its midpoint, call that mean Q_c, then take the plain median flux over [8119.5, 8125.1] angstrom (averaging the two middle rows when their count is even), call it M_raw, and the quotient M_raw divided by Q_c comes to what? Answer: 85.0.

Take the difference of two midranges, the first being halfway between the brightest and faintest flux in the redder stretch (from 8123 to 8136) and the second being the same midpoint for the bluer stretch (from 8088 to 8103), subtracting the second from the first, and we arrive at 1.1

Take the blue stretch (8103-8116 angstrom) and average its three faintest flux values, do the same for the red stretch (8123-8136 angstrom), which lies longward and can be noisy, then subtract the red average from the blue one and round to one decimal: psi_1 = -0.6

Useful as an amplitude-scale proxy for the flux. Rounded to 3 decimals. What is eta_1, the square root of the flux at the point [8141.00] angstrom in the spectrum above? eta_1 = 9.300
